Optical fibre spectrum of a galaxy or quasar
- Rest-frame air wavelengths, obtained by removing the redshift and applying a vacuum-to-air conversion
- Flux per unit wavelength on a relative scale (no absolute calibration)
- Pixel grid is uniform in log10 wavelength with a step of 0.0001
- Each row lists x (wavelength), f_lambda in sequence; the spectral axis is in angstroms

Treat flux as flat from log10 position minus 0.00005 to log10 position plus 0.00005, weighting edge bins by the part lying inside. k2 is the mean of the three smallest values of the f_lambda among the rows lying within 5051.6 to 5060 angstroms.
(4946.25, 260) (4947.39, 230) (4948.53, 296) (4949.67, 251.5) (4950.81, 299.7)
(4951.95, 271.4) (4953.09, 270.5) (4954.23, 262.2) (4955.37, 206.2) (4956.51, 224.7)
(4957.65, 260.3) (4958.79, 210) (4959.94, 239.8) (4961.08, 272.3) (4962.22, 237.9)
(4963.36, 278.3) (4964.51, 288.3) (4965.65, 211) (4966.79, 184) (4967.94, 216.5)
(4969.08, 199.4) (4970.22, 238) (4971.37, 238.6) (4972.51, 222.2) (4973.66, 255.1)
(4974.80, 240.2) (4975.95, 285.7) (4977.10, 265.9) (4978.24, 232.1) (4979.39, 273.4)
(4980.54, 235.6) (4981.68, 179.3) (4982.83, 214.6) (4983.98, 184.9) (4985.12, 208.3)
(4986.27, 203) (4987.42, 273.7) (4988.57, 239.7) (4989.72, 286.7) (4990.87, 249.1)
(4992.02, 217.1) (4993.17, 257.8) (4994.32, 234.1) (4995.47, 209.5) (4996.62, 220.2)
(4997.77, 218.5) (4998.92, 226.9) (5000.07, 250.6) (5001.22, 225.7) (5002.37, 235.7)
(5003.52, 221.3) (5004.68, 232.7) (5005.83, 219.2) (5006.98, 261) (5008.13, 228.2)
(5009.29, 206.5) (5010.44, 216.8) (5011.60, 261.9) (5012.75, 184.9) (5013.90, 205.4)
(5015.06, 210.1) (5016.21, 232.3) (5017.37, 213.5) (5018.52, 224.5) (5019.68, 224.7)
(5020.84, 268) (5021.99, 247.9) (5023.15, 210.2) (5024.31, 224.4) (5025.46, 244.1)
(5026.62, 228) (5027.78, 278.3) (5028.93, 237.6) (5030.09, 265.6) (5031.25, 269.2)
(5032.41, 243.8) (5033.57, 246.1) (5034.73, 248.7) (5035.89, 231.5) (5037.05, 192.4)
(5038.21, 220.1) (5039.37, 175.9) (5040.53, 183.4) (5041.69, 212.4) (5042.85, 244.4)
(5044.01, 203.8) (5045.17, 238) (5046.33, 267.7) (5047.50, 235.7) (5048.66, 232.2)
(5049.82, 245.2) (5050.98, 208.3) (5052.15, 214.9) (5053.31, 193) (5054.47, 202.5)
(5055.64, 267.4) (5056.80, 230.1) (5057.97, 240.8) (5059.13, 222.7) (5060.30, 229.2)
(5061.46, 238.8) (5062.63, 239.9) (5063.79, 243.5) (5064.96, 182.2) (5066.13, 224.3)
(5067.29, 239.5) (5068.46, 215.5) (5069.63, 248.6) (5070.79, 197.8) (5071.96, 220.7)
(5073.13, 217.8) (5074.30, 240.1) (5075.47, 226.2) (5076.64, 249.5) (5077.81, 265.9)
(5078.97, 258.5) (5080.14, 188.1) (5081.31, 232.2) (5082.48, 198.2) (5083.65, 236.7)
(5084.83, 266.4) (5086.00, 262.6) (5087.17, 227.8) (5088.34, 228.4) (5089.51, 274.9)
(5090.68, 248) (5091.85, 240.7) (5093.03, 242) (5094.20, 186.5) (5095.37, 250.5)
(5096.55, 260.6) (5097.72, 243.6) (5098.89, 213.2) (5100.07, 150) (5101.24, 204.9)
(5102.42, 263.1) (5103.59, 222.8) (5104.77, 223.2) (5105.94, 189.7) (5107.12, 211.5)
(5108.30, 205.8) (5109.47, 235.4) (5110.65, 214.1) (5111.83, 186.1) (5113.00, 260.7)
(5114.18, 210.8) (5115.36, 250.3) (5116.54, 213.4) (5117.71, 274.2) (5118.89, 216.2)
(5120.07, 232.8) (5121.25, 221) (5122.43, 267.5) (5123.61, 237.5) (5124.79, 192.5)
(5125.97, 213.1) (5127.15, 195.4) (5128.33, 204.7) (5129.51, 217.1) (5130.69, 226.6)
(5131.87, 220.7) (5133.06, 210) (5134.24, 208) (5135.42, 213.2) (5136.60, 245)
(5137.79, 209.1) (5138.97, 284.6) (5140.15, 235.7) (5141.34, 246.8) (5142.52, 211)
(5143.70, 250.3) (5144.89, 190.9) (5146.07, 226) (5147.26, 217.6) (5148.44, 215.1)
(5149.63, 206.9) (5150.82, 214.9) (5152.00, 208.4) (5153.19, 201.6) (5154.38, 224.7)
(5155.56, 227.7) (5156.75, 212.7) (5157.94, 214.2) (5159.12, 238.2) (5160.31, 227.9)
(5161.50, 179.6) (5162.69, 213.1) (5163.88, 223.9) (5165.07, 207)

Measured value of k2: 203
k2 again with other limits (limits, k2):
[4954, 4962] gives 214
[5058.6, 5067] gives 210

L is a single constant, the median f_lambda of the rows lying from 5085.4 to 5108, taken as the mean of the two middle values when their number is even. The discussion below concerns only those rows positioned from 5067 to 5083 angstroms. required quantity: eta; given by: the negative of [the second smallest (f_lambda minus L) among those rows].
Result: 31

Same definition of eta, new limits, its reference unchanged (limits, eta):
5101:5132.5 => 39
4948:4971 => 29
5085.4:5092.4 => 0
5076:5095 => 40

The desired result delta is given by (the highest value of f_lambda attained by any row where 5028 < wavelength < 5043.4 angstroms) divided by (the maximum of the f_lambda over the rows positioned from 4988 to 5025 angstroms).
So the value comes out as 0.94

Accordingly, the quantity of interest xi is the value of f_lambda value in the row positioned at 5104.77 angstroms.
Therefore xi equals 223.2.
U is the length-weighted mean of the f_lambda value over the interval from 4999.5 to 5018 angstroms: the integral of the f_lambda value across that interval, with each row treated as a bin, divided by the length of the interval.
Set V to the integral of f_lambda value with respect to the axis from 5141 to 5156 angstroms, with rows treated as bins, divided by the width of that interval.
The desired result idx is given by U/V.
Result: 1.03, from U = 225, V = 218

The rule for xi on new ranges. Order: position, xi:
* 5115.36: 250.3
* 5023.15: 210.2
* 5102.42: 263.1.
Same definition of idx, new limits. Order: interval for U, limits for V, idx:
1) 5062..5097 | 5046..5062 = 1.02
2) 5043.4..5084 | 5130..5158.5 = 1.03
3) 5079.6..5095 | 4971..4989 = 1.00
